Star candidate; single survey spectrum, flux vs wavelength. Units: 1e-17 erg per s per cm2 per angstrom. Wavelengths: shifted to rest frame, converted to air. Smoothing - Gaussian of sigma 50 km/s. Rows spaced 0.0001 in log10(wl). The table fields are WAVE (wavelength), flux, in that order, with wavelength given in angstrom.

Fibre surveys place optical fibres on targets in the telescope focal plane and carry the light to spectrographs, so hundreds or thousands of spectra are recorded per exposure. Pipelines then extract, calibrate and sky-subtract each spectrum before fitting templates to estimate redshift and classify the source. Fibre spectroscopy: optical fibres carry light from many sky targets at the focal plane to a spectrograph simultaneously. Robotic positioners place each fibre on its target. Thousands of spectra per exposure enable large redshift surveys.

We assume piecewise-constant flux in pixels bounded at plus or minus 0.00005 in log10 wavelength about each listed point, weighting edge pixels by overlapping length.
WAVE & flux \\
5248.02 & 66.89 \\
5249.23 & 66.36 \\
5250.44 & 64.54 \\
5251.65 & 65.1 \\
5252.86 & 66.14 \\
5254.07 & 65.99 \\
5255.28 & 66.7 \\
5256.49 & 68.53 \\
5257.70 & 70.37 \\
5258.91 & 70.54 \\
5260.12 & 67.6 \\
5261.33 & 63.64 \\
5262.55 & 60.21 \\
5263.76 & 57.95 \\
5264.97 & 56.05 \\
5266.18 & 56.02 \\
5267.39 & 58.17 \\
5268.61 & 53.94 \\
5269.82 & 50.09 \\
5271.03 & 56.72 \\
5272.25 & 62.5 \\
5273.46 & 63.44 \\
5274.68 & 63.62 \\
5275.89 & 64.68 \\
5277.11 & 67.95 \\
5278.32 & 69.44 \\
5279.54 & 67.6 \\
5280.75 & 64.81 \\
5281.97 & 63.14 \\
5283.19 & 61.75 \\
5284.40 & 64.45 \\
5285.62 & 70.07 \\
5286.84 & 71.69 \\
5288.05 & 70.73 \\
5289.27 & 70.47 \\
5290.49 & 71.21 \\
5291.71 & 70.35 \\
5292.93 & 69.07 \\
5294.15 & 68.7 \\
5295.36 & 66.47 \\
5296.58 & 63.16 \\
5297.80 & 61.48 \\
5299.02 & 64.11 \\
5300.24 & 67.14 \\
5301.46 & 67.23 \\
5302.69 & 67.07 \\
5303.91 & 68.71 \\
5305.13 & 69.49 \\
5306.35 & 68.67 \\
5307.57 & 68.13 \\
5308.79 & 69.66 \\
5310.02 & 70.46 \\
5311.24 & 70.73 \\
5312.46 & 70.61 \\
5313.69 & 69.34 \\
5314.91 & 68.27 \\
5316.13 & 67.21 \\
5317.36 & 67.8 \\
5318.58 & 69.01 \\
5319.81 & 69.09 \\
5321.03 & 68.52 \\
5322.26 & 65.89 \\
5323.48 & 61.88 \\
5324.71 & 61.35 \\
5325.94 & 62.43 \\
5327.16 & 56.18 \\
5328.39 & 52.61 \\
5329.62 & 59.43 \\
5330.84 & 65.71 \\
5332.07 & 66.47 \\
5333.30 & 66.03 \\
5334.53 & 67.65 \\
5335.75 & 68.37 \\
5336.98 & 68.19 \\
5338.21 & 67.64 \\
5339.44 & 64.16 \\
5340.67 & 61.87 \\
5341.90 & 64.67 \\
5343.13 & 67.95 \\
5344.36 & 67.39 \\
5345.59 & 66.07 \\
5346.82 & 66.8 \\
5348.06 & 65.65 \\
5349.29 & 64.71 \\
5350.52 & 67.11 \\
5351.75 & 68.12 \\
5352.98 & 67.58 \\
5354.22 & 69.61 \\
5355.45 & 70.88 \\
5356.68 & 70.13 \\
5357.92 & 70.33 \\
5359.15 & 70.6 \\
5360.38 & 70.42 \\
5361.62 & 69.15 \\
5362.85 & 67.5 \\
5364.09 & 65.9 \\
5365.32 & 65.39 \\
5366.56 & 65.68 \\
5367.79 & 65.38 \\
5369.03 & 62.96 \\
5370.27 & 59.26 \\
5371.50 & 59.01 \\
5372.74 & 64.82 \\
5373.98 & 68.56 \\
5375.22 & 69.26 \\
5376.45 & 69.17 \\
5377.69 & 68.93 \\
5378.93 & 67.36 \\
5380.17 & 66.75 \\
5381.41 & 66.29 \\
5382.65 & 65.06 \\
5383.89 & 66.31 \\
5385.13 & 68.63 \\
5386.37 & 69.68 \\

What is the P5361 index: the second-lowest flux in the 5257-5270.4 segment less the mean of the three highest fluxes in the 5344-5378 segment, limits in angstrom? -16.7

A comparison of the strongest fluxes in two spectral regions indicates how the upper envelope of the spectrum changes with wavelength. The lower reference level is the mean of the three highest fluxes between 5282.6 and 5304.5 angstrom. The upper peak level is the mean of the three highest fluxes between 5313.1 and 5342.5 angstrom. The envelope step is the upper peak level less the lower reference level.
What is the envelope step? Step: -2.1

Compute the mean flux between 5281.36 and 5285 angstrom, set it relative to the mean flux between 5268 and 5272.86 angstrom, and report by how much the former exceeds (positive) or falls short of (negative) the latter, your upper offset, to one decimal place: 7.3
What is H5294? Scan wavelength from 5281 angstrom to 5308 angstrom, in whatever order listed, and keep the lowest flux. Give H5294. 61.48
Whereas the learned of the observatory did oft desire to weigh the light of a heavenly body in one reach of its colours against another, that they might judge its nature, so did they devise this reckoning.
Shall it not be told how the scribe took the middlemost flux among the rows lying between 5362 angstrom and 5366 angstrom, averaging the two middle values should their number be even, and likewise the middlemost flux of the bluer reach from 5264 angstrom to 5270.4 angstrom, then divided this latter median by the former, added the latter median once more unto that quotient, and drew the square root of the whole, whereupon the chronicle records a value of 7.5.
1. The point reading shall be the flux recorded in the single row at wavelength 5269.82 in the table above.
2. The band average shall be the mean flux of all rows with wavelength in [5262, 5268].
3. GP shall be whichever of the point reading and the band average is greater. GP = 57.7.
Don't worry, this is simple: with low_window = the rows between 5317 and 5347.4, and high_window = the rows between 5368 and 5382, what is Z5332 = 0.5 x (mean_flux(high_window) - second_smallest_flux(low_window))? 4.7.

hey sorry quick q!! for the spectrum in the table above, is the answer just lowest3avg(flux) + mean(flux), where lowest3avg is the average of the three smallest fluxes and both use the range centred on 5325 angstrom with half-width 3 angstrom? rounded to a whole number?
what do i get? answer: 121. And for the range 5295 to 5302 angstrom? 128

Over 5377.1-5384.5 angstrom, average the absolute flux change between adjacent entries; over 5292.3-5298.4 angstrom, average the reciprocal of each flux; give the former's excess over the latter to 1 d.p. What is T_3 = 1.0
